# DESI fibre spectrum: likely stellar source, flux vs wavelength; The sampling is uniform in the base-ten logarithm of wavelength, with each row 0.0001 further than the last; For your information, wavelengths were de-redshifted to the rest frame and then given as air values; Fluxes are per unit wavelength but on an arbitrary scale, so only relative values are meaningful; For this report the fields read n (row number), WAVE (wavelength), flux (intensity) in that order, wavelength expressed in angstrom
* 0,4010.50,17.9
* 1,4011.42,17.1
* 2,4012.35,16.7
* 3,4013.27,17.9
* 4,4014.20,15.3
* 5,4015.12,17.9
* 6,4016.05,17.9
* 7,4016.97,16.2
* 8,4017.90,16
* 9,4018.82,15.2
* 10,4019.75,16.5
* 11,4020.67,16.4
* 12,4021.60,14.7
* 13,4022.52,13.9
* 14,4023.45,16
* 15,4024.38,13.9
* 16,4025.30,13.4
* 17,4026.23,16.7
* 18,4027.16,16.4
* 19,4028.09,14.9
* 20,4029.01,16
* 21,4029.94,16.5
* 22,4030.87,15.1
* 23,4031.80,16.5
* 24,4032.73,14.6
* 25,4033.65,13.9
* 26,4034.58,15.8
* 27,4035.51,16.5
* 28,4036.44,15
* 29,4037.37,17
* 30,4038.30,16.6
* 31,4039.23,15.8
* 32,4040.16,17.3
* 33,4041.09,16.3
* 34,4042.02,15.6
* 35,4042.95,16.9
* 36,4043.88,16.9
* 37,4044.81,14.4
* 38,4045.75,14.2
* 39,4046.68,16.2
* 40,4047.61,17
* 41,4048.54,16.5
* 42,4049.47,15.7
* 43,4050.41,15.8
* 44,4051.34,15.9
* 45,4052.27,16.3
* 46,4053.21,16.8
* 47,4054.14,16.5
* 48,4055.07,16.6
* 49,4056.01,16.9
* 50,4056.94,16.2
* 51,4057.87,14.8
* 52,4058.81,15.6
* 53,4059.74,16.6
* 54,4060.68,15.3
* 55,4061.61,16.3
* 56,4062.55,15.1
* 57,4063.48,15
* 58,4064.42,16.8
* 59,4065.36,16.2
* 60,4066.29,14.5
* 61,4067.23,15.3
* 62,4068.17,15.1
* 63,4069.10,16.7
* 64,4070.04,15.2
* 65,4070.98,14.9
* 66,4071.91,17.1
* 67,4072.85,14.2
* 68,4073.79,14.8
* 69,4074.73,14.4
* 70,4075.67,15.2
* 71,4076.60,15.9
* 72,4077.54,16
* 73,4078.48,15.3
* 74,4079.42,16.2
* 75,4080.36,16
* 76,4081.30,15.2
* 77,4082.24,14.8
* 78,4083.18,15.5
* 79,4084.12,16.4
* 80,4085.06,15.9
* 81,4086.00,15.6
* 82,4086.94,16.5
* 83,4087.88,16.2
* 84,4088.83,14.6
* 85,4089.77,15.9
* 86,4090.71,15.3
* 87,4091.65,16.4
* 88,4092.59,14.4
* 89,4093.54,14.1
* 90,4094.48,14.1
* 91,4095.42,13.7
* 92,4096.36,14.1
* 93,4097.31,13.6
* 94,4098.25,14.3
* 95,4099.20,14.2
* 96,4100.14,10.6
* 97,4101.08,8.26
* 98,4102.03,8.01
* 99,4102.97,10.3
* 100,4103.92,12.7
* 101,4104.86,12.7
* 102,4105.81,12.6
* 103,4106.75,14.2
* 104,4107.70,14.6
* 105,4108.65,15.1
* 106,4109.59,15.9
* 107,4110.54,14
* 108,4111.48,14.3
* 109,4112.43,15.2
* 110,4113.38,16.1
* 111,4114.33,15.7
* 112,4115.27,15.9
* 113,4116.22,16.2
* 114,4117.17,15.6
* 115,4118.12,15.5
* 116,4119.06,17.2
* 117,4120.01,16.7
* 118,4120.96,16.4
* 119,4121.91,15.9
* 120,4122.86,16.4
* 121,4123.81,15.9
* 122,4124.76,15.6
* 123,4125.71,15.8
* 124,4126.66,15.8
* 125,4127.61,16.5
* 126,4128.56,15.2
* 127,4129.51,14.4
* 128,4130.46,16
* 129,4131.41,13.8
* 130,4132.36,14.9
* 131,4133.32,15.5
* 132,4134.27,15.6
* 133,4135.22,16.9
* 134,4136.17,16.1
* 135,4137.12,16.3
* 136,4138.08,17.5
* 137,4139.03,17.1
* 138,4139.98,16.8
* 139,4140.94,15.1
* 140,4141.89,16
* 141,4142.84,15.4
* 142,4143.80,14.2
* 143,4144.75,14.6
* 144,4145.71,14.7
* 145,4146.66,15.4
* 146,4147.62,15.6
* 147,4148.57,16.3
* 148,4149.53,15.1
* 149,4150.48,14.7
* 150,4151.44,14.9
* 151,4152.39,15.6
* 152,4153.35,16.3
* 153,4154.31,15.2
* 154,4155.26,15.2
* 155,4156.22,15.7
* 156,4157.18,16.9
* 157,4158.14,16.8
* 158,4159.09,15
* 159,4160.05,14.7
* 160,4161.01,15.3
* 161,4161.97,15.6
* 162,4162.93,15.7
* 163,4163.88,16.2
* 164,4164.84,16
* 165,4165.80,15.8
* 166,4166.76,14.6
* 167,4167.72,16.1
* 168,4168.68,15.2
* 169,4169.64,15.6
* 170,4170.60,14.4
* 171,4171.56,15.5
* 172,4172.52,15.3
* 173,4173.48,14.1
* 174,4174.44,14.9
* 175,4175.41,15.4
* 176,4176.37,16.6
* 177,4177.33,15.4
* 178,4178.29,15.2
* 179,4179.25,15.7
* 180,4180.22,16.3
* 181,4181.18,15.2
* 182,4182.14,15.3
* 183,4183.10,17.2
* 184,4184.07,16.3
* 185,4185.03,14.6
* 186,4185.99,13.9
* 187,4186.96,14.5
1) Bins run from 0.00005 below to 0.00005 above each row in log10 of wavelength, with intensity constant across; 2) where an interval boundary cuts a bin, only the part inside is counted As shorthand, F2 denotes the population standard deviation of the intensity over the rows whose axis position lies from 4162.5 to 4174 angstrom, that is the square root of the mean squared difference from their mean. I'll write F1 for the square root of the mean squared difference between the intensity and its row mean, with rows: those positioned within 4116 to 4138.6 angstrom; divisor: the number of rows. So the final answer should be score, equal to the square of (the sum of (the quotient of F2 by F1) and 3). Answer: 15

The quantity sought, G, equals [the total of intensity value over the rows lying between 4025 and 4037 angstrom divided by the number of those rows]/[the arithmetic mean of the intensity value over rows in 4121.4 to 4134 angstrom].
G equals 0.998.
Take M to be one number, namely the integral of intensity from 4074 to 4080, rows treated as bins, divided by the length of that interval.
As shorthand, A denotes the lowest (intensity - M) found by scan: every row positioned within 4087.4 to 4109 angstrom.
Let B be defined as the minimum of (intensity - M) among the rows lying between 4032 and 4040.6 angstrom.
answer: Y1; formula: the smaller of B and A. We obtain -7.5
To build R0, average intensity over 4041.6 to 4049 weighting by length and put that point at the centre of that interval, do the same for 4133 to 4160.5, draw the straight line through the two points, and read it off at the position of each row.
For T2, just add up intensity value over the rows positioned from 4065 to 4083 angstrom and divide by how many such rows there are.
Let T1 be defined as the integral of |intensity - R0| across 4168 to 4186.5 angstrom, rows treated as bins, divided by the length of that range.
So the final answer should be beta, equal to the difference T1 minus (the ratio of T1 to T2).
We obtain 0.63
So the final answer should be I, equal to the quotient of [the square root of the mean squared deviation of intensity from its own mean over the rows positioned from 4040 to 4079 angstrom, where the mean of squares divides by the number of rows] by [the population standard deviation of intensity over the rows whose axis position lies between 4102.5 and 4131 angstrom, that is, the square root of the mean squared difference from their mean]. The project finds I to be 0.60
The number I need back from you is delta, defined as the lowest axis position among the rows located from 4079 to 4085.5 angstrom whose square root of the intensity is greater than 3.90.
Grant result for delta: 4079.42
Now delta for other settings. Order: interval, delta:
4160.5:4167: 4161.01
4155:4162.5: 4156.22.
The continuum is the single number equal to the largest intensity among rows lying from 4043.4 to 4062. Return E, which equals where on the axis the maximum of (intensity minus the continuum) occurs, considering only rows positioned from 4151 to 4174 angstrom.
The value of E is 4157.18 angstrom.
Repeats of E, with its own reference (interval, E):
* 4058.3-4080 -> 4071.91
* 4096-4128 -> 4119.06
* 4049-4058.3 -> 4056.01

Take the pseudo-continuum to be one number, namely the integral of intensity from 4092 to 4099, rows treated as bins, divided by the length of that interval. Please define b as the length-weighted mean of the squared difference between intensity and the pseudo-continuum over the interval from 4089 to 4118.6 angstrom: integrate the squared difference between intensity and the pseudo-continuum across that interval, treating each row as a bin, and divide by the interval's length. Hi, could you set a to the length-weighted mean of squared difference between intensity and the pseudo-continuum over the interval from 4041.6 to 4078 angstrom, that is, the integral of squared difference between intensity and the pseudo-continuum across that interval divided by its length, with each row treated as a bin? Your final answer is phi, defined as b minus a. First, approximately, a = 3.6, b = 4.4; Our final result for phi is 0.8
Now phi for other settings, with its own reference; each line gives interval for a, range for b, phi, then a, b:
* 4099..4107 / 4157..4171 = -9.4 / 12.2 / 2.7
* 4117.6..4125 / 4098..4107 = 6.0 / 4.9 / 10.8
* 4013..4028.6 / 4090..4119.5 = -0.1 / 4.8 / 4.7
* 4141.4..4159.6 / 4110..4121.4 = 1.1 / 2.4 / 3.5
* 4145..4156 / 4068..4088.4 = 1.0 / 1.9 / 2.9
